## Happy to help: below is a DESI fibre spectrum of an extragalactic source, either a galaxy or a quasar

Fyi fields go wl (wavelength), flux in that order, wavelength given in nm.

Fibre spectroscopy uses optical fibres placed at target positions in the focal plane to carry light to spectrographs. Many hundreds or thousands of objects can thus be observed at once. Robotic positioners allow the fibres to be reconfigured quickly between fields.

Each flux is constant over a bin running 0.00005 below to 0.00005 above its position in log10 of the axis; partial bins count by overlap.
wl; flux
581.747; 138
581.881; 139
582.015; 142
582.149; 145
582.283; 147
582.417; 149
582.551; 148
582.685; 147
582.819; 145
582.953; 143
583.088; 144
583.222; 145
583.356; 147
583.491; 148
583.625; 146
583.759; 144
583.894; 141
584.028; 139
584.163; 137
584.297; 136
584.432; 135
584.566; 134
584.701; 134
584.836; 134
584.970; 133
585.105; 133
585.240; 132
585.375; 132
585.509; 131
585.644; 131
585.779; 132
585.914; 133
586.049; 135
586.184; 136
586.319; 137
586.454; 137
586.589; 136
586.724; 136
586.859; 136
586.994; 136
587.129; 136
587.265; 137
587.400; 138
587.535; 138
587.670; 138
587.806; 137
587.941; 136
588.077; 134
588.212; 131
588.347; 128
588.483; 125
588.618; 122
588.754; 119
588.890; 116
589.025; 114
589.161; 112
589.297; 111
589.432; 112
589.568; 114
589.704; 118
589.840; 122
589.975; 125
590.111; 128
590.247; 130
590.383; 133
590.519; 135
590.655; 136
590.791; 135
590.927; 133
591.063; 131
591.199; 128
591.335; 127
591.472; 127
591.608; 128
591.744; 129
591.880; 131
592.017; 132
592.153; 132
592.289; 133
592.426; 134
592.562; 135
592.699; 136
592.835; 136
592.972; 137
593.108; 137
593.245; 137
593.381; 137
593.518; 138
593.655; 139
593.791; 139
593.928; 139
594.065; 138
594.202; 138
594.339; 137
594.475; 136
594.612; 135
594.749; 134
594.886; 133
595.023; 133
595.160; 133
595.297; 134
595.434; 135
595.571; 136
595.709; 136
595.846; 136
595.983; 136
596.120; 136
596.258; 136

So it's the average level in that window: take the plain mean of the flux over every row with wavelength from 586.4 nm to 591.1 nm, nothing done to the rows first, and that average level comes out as 129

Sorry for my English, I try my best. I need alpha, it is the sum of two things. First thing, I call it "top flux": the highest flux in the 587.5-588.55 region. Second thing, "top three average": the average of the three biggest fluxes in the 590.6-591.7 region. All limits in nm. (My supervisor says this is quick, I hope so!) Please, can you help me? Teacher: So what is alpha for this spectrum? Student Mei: 273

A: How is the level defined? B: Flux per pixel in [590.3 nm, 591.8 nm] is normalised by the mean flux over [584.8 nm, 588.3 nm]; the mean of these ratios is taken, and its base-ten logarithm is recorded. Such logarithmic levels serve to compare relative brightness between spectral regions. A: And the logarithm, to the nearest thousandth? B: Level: -0.012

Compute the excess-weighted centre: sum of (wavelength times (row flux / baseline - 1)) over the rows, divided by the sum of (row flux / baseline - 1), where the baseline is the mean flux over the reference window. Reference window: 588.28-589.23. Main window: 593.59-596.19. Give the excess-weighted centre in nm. 594.84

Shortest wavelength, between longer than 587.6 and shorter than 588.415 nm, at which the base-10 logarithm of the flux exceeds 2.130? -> 587.670 nm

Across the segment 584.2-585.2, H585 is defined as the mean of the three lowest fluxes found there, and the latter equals 133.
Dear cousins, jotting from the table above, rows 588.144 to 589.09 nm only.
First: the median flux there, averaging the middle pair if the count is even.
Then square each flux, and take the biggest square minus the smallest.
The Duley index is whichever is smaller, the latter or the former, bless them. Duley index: 122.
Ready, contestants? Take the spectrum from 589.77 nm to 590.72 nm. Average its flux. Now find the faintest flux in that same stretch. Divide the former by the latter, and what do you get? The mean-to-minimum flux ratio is 1.06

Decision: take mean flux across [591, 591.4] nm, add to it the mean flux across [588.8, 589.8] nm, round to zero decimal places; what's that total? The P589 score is 243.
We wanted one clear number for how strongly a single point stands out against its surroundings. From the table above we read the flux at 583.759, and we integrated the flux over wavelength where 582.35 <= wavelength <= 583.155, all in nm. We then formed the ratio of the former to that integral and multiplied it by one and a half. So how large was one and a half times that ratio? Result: 1.8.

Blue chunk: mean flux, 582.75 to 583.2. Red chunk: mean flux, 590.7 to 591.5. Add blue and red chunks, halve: 137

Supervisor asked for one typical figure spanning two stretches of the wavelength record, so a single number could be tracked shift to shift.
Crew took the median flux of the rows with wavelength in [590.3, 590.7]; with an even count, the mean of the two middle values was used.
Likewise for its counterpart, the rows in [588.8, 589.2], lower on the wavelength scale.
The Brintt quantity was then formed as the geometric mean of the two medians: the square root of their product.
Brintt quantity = 124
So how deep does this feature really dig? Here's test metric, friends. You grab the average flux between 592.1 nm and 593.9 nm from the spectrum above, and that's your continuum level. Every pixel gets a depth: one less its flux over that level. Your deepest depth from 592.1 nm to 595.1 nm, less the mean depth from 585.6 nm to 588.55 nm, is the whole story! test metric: 0.02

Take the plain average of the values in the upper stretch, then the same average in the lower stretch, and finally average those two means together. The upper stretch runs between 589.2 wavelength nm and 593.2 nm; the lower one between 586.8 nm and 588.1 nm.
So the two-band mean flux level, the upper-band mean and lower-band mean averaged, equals 133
